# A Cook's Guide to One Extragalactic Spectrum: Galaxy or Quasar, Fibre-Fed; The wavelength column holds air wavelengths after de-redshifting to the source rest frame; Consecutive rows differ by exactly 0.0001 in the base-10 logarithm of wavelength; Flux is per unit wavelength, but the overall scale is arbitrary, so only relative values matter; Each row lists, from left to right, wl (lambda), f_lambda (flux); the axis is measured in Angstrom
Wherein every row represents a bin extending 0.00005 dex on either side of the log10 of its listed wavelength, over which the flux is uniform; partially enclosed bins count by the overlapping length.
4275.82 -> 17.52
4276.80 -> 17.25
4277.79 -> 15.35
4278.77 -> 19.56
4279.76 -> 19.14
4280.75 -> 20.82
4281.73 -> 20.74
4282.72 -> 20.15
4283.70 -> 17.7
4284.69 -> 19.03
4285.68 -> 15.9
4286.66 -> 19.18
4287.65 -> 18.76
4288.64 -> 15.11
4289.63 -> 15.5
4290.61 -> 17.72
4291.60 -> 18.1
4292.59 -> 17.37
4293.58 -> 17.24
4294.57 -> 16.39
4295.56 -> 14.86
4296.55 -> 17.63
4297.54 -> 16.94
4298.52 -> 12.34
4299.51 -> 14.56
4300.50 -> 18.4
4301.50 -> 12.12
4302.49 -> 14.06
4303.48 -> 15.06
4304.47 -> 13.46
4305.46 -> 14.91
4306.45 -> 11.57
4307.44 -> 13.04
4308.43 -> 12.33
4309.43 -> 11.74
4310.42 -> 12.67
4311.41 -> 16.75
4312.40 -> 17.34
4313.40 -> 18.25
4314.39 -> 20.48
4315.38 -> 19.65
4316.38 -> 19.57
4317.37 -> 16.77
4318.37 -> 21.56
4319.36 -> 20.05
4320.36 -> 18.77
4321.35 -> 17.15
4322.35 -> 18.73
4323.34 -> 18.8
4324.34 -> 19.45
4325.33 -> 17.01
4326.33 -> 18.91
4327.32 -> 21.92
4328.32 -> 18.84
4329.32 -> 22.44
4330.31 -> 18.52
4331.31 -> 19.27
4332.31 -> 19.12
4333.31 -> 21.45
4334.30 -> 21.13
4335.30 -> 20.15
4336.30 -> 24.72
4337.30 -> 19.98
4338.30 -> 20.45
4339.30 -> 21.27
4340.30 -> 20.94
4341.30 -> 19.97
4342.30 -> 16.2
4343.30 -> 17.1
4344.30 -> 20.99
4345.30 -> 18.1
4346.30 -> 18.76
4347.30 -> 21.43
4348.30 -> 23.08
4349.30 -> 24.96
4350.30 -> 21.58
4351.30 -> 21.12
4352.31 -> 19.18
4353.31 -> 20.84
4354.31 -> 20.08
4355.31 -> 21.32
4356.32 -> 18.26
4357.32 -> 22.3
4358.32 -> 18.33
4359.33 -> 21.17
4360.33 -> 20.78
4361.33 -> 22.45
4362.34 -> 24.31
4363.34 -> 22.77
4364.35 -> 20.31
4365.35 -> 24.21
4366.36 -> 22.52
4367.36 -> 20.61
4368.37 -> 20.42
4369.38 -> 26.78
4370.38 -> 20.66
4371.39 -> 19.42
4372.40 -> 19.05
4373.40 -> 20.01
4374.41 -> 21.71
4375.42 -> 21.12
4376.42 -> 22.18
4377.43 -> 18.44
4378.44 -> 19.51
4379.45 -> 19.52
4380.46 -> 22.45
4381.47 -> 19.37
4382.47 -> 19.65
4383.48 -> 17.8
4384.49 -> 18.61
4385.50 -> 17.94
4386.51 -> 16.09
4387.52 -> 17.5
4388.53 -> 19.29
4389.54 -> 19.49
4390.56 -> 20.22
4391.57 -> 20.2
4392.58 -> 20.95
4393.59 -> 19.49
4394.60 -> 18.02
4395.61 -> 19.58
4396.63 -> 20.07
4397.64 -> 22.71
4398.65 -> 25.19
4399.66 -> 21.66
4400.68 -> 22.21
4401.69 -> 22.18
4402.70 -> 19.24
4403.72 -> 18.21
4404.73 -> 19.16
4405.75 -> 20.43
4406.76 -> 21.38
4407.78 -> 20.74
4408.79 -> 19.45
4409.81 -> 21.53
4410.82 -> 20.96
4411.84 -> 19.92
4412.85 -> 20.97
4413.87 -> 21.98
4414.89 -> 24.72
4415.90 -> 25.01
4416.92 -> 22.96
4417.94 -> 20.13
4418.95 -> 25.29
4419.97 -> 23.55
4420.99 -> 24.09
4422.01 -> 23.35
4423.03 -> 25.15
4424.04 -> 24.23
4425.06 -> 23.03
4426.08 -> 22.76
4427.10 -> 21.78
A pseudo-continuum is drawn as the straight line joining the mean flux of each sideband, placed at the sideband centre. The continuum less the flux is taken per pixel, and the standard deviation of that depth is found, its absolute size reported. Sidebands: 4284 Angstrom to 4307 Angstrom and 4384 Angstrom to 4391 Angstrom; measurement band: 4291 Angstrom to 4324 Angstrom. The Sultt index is 2.7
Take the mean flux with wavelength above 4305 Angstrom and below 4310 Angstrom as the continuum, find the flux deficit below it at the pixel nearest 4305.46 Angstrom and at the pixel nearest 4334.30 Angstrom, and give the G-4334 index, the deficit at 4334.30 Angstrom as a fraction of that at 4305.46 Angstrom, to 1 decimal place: 3.8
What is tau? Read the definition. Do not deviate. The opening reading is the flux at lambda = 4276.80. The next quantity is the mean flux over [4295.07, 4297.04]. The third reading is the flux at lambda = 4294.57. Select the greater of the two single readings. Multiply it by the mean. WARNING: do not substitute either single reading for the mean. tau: 280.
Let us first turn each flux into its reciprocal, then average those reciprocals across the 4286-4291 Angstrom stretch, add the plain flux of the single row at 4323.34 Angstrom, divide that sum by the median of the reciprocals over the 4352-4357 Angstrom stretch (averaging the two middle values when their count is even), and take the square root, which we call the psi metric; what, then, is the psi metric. 19.5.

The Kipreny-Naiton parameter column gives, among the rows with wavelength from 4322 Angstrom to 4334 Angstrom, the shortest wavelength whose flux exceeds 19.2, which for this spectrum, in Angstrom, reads 4324.34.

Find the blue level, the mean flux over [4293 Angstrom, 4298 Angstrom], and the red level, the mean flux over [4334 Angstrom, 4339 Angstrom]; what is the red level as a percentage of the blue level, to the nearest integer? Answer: 128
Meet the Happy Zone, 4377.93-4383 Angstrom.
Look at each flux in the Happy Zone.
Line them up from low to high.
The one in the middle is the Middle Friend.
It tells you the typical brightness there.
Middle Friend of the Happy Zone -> 19.5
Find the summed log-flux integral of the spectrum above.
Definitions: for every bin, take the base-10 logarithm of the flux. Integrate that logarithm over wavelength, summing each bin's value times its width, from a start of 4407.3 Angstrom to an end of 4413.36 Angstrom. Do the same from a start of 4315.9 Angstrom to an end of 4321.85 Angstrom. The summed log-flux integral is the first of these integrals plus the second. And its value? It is 15.6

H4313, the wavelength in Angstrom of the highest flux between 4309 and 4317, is 4314.39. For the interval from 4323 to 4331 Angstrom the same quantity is 4329.32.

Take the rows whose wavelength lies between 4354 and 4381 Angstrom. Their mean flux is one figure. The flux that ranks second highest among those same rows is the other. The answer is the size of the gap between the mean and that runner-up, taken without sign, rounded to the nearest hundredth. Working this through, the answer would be 3.17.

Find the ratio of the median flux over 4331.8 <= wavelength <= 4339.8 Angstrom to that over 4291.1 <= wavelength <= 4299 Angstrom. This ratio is 1.2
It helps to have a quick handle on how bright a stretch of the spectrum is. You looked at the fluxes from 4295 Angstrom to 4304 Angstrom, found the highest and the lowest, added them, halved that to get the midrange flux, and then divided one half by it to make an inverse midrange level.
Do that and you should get 0.033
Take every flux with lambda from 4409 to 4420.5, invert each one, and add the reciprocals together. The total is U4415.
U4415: 0.49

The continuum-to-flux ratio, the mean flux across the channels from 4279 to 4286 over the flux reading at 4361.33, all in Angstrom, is 0.85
